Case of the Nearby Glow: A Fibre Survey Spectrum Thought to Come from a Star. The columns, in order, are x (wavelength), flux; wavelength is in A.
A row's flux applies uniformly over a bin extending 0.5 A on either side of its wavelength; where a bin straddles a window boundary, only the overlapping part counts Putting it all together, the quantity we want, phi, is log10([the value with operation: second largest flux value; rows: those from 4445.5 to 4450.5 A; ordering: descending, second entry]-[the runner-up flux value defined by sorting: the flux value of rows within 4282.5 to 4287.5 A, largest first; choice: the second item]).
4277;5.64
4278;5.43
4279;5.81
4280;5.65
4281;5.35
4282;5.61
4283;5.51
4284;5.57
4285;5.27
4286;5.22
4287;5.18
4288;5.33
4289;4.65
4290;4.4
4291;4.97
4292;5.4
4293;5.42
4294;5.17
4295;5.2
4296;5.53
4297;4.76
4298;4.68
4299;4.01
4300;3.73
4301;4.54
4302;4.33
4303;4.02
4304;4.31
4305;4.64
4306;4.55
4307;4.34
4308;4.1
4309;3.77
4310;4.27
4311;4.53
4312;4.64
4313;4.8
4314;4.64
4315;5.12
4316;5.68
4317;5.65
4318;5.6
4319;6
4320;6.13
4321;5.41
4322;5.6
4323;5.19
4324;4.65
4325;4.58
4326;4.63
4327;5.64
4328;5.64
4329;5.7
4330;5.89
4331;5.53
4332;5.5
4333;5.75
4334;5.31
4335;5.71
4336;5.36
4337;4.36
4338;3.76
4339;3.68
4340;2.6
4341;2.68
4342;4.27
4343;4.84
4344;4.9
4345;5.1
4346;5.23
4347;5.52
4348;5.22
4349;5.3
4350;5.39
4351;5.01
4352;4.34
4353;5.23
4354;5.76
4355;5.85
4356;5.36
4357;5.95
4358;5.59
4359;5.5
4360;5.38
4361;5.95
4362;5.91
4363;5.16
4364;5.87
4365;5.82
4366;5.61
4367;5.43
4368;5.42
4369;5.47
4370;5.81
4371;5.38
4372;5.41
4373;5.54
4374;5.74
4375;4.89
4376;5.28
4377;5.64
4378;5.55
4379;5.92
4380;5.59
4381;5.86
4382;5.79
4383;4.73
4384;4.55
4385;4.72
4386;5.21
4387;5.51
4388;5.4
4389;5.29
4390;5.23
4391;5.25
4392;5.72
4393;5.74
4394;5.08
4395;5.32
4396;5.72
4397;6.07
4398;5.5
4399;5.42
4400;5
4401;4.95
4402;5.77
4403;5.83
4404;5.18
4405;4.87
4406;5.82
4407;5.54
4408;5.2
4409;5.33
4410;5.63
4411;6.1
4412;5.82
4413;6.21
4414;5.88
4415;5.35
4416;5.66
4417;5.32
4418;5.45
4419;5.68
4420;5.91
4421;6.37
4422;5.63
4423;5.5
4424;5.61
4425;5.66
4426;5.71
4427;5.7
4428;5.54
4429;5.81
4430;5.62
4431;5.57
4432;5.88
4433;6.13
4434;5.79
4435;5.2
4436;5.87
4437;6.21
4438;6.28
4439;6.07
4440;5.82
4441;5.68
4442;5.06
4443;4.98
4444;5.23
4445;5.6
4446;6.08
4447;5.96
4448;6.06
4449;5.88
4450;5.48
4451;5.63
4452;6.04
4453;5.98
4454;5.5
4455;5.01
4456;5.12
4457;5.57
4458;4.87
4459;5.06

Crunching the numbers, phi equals -0.26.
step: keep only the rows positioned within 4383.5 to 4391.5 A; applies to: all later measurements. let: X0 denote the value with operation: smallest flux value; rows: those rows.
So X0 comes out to 4.55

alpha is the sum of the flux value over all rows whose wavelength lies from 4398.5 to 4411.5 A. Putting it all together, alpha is 70.6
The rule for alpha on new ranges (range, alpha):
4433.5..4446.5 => 73.9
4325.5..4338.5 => 68.8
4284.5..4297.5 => 66.5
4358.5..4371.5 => 72.7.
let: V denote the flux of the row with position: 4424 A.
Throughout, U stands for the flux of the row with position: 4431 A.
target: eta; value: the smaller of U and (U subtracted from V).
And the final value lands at 0.0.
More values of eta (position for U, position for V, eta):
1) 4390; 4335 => 0.5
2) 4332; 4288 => -0.2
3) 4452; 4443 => -1.1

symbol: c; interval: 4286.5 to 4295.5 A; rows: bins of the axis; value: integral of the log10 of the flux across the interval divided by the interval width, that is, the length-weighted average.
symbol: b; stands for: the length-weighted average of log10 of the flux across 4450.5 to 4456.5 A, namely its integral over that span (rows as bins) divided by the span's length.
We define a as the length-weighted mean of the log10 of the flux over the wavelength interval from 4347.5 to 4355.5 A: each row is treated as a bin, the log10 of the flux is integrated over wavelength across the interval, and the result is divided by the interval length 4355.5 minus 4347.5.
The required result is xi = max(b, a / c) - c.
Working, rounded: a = 0.72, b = 0.743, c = 0.705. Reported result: 0.316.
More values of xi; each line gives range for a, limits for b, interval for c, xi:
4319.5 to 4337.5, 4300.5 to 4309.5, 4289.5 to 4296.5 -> 0.312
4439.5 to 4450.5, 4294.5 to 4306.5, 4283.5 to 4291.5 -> 0.359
